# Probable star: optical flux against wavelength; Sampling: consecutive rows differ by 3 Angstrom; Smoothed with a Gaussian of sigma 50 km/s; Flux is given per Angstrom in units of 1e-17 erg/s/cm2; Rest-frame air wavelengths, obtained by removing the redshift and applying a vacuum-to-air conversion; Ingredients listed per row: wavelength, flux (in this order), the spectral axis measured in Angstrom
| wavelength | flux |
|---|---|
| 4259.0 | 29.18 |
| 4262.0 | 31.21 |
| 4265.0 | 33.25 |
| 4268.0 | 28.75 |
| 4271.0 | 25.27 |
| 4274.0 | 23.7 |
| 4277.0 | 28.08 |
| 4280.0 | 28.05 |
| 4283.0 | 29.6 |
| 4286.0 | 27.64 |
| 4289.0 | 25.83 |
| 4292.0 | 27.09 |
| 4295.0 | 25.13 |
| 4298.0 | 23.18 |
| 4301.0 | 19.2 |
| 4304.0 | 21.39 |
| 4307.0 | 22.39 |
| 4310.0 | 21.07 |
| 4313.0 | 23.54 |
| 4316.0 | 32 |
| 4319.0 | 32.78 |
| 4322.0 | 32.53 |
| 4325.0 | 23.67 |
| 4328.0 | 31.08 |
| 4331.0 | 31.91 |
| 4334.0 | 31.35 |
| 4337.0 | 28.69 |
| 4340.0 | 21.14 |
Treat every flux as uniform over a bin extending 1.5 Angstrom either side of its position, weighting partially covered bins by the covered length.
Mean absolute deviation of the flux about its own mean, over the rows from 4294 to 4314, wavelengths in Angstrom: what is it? 1.47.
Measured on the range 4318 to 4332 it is 2.69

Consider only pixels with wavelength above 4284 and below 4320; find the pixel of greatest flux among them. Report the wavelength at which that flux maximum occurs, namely 4319.0 Angstrom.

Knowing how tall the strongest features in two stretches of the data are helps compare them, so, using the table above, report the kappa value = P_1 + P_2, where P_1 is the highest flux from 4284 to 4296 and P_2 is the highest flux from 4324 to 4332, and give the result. 60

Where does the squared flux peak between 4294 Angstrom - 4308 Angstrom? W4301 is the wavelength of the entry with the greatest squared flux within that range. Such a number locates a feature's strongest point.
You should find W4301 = 4295.0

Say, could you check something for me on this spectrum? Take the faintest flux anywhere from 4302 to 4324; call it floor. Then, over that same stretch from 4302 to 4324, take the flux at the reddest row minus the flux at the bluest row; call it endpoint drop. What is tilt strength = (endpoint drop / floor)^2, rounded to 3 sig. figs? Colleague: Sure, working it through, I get 0.280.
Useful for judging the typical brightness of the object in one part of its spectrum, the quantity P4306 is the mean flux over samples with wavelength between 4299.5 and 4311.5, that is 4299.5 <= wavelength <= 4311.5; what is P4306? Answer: 21.0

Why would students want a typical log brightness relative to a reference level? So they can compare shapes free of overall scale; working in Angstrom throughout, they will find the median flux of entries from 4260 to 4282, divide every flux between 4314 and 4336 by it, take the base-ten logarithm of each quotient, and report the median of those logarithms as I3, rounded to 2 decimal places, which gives 0.06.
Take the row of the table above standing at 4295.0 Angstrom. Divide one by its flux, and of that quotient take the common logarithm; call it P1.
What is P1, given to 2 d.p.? -1.40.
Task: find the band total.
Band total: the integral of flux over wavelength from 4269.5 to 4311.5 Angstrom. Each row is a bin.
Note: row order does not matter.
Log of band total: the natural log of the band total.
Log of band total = 6.95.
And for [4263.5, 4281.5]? 6.22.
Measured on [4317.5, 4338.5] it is 6.46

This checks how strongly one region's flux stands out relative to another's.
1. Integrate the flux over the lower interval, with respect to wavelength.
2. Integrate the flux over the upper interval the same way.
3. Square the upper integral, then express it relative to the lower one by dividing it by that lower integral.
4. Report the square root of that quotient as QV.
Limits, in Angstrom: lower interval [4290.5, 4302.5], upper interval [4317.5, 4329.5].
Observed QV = 21.4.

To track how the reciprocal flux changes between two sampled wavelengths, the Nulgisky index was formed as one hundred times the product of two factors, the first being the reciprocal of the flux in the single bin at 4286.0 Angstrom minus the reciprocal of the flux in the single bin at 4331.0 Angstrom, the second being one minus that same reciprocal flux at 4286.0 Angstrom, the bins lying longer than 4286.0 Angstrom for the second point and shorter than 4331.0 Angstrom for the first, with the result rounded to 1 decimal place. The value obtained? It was 0.5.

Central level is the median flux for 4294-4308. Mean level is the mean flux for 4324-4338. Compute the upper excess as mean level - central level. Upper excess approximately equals 7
